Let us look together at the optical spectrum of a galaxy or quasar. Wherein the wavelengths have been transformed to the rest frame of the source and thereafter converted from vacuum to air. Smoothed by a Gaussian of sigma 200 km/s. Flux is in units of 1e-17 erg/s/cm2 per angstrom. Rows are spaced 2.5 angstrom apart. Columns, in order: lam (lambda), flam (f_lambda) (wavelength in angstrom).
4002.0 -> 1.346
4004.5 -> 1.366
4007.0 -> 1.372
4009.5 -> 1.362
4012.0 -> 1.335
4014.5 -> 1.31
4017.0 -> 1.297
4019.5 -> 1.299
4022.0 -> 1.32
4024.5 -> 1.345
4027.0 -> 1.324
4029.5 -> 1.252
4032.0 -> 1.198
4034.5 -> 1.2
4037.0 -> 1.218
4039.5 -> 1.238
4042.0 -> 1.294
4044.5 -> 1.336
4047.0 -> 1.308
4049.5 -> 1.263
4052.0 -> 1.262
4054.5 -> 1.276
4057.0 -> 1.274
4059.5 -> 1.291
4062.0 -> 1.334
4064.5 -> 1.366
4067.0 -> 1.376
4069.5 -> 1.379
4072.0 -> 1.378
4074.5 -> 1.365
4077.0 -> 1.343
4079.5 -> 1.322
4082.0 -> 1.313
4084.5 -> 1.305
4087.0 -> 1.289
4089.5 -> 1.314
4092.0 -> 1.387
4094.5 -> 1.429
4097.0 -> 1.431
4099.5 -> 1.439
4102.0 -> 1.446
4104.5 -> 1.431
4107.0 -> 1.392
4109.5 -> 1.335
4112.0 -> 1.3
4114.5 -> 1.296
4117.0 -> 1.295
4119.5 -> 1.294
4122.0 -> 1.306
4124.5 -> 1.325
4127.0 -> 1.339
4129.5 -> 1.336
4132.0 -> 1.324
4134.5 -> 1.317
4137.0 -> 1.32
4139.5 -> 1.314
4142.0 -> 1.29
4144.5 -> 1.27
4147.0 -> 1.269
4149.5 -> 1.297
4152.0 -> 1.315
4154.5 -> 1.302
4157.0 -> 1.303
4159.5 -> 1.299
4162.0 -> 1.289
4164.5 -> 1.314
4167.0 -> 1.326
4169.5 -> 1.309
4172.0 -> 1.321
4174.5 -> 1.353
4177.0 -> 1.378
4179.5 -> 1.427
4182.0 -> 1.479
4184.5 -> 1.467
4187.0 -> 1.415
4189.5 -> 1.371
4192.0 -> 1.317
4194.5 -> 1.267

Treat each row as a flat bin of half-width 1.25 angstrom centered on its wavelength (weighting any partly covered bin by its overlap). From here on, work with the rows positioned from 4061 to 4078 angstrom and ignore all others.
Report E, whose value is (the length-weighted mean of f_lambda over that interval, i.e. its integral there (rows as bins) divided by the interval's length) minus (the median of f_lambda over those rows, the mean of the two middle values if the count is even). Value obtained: -0.0023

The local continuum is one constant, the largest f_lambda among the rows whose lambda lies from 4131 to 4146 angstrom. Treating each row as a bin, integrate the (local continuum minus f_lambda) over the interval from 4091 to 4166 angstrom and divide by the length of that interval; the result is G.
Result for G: -0.01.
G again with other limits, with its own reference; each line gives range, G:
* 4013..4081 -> 0.02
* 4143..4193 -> -0.02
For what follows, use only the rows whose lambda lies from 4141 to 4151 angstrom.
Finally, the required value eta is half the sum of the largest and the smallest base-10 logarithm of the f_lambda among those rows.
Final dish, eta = 0.108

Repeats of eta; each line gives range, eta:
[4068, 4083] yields 0.129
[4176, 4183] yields 0.155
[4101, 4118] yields 0.136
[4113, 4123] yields 0.114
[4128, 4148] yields 0.115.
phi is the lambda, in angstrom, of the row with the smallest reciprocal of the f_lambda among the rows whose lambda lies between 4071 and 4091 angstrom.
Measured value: 4072.0 angstrom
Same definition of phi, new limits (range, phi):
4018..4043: 4024.5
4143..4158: 4152.0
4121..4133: 4127.0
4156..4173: 4167.0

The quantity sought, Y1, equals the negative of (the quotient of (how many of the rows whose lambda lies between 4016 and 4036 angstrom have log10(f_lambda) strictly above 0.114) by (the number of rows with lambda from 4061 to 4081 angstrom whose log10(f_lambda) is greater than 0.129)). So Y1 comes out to -0.6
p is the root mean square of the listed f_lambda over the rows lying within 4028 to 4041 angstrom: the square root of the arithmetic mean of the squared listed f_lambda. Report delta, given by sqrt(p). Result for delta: 1.11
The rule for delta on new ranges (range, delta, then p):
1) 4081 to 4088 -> 1.14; 1.302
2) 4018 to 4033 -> 1.14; 1.291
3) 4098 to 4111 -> 1.19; 1.409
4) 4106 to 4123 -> 1.15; 1.317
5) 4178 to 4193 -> 1.19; 1.414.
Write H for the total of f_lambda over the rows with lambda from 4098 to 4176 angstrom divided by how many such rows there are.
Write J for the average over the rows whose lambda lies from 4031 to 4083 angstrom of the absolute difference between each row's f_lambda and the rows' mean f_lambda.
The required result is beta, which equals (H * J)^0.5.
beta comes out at 0.25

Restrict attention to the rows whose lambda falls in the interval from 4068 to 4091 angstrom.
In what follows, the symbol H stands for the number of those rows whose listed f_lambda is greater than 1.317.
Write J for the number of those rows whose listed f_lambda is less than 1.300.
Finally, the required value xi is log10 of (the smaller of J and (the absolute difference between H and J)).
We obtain 0.0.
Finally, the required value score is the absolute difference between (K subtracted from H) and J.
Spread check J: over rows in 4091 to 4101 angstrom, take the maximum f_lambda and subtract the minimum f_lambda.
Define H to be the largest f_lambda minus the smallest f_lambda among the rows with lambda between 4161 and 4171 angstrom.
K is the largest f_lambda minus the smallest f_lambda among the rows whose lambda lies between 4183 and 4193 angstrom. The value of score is 0.165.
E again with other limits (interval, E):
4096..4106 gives 0.0008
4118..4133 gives -0.0043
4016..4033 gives -0.0070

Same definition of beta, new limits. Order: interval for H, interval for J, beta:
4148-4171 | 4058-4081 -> 0.18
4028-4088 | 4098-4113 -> 0.25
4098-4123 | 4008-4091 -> 0.23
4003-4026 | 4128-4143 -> 0.11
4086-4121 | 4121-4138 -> 0.11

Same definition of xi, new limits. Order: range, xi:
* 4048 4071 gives 0.0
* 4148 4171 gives 0.3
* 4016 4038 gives 0.5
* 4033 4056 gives 0.8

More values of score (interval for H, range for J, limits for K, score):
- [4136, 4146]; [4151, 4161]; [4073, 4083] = 0.018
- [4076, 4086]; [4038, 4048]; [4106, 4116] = 0.156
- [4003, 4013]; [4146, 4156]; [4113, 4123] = 0.021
